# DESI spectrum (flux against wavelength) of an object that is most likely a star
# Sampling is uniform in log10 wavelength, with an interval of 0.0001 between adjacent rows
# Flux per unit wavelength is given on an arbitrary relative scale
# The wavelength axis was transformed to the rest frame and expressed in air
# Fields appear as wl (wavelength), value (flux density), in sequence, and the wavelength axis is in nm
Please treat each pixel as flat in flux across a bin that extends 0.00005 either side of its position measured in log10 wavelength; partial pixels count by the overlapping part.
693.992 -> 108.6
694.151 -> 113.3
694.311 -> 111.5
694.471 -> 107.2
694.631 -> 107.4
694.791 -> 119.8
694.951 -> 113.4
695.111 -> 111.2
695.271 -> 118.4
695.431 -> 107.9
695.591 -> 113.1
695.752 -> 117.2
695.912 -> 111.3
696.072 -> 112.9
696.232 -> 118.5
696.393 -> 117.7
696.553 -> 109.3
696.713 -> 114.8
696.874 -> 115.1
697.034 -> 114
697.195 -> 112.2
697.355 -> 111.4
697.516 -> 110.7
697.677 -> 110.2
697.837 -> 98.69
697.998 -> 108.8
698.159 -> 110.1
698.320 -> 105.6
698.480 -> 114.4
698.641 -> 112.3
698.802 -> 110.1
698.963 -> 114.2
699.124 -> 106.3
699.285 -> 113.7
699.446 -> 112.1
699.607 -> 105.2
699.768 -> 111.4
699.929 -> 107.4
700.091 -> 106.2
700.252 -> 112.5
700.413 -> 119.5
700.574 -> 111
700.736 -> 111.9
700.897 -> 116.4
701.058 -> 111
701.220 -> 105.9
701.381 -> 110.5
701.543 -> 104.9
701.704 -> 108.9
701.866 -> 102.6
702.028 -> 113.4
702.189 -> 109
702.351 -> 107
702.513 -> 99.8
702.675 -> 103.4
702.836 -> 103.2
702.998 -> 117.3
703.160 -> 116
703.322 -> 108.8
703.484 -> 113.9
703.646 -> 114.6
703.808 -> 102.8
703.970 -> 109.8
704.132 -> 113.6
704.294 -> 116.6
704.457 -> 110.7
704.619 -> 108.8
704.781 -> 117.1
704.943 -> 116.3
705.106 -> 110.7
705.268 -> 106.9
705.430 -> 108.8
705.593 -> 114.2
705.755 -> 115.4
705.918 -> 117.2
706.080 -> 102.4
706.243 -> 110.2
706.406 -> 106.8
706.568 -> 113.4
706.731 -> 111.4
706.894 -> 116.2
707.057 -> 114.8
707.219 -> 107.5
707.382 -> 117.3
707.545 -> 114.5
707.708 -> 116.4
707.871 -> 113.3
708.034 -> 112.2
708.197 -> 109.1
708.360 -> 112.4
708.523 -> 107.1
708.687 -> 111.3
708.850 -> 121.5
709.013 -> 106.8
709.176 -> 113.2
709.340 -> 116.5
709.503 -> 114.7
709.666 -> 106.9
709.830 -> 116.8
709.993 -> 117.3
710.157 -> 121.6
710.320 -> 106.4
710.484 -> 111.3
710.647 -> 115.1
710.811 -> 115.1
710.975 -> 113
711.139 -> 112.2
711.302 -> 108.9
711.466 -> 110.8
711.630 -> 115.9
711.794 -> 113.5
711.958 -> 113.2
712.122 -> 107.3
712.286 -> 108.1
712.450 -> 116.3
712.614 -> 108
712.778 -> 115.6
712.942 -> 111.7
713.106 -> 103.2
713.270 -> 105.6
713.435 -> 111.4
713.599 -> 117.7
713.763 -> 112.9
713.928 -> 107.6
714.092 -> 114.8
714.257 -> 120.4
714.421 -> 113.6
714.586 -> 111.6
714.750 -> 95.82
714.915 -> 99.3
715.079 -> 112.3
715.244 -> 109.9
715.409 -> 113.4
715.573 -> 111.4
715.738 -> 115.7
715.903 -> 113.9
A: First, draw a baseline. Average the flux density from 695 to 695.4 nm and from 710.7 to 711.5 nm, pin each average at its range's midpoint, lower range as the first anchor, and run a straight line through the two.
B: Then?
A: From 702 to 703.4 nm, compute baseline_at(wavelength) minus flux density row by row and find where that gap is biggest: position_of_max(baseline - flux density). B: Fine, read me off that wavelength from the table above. 702.513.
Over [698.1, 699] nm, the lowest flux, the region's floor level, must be 105.6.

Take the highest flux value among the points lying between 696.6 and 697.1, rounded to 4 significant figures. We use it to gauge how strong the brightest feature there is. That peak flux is 115.1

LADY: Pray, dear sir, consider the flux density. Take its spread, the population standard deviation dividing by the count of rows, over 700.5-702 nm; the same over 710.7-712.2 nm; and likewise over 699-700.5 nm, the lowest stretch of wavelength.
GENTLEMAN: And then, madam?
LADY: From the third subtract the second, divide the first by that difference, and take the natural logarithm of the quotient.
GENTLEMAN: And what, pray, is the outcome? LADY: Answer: 0.8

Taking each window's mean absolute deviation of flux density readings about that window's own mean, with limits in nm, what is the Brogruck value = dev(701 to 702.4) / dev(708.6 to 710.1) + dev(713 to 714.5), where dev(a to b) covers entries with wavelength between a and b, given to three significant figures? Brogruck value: 5.11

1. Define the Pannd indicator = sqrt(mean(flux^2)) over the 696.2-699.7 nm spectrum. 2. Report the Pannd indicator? 111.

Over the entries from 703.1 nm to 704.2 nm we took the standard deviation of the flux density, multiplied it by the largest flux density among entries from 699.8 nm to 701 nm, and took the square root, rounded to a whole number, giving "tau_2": 23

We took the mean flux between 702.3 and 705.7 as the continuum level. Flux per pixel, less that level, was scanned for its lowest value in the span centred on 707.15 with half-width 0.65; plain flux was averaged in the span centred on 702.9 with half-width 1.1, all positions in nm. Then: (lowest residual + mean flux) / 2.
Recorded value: 52.8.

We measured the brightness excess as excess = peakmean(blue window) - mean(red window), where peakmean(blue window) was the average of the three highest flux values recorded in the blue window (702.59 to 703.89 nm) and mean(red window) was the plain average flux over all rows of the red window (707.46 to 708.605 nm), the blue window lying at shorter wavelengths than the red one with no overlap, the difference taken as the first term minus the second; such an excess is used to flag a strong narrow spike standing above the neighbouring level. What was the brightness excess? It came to 3.8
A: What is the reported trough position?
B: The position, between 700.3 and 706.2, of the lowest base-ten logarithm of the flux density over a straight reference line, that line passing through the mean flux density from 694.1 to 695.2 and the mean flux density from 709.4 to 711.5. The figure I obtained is 702.513 nm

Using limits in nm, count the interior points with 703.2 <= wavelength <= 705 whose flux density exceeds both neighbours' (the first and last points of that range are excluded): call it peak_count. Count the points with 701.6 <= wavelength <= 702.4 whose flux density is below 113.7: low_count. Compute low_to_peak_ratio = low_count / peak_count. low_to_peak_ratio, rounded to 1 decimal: 1.7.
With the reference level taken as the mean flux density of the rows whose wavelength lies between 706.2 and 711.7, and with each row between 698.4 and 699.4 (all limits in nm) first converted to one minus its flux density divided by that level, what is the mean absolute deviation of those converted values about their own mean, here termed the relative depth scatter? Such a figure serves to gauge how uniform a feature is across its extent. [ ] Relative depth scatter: 0.021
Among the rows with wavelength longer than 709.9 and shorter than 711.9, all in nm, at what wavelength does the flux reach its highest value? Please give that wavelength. 710.157 nm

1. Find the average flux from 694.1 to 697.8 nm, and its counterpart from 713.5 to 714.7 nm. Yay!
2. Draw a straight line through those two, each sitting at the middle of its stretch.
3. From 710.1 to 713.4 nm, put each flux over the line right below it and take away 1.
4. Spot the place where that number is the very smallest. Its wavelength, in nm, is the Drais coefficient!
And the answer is 713.106 nm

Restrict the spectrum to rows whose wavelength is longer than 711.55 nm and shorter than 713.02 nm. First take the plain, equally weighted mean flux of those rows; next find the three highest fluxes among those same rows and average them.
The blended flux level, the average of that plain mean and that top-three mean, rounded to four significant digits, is 114.1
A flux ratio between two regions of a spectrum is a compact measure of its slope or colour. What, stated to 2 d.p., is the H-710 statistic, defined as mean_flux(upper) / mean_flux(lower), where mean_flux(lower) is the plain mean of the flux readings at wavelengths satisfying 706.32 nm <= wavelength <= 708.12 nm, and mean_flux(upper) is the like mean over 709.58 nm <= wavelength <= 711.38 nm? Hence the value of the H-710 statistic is 1.00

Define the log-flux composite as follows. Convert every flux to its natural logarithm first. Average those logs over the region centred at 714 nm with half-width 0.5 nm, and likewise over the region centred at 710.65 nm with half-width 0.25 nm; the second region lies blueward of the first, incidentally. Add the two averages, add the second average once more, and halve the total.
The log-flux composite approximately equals 7.10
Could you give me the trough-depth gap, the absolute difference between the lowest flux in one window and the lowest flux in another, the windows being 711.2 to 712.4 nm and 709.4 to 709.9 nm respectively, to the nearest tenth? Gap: 0.4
